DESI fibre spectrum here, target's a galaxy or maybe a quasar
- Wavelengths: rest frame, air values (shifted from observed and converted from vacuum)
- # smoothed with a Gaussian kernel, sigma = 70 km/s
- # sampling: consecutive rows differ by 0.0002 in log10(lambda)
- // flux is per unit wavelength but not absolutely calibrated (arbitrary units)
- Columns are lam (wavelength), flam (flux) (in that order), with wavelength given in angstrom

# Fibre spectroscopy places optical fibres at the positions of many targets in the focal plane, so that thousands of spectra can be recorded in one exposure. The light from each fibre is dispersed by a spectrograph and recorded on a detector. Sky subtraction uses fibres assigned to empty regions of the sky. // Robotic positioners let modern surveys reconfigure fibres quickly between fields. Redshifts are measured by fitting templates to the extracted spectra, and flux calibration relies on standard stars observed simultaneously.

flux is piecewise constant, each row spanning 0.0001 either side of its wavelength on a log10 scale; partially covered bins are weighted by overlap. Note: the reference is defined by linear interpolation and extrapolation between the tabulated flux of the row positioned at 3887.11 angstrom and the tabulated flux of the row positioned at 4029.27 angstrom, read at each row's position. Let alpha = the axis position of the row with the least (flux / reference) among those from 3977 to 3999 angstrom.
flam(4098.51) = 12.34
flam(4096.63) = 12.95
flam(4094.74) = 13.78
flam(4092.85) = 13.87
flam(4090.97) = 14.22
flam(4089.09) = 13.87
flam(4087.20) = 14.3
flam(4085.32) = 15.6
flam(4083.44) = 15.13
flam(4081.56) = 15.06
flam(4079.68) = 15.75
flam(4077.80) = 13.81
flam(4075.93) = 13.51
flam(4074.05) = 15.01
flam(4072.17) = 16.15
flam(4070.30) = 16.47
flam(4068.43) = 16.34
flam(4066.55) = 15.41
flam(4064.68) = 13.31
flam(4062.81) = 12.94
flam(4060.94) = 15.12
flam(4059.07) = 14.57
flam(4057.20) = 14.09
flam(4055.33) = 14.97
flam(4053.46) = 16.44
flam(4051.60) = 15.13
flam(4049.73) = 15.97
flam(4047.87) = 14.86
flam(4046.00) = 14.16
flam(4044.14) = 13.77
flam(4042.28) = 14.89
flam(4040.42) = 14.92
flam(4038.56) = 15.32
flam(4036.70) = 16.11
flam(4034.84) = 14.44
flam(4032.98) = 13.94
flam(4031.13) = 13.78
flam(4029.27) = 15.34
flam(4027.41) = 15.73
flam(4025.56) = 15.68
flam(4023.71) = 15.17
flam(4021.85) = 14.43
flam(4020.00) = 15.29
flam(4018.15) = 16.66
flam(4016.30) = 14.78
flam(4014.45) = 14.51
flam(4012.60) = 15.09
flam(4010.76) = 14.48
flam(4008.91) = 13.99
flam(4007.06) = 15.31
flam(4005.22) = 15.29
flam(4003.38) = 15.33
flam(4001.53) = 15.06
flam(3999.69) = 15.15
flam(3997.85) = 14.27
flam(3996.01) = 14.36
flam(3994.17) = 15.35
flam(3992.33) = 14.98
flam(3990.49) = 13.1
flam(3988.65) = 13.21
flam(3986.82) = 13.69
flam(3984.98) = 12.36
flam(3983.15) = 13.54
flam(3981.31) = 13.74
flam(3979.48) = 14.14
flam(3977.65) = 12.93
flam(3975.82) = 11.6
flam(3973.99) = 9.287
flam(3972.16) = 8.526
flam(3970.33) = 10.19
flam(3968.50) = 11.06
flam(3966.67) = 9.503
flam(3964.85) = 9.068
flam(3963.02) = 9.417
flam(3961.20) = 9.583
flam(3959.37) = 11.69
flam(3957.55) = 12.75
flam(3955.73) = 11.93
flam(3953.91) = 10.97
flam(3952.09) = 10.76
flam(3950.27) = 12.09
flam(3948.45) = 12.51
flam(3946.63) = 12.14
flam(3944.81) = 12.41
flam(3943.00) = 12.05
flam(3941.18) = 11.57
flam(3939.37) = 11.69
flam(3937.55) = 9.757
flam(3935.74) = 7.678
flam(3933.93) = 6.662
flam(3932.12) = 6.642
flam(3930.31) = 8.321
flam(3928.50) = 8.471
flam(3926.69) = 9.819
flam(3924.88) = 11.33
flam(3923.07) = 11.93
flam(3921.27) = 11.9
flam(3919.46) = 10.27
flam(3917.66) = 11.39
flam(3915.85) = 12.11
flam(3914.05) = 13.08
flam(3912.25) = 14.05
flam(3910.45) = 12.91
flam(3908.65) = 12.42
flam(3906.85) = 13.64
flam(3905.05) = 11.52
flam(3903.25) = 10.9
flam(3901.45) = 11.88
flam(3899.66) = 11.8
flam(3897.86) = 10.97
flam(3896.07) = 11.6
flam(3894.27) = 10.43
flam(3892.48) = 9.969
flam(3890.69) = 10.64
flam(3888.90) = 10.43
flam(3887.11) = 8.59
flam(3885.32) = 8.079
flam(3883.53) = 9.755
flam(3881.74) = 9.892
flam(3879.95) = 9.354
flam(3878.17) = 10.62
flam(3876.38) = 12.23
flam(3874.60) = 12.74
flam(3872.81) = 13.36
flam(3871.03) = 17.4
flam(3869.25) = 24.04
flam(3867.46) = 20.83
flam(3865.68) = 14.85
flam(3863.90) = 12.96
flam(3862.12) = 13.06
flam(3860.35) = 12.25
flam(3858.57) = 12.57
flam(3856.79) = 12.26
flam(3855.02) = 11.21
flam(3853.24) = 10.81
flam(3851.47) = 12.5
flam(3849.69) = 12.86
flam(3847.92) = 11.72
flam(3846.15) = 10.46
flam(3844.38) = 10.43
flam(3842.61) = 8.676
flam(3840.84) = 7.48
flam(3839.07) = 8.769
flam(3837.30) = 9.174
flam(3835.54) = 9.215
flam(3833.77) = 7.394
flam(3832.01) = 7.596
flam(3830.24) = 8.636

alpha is 3984.98 angstrom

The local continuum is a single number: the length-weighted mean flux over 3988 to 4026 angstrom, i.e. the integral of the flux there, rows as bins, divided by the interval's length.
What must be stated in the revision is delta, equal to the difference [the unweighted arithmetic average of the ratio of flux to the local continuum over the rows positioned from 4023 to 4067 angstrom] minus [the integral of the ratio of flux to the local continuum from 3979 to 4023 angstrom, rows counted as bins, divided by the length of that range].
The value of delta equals 0.02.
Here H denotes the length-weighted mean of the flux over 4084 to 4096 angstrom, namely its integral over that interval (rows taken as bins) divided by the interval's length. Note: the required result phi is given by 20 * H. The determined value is 285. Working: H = 14.26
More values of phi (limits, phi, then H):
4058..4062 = 295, 14.76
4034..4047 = 296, 14.80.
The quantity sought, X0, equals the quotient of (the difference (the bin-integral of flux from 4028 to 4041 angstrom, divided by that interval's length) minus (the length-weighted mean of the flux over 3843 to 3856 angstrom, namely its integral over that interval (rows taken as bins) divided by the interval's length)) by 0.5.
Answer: 7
